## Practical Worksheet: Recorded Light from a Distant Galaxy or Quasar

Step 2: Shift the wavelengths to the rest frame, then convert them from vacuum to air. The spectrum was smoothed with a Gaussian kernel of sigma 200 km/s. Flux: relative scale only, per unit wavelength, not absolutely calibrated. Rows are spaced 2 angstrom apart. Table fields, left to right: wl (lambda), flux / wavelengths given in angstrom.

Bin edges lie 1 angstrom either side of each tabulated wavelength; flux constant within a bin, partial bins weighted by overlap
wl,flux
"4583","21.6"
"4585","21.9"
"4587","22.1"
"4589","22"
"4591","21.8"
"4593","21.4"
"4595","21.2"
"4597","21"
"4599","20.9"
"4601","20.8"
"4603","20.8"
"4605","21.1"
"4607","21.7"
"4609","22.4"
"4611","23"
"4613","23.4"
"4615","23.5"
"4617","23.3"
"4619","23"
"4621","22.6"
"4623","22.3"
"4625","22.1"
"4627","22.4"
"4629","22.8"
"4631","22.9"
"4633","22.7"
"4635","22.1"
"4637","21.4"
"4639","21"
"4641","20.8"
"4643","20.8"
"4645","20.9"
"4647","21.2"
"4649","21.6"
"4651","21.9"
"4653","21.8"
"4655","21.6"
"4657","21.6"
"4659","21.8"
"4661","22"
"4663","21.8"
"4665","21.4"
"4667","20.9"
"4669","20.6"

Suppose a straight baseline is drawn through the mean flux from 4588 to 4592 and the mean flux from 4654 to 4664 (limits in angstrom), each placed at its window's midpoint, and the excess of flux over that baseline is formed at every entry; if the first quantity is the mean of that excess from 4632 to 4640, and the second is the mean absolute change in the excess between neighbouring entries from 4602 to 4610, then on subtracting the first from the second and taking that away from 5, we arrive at 4.5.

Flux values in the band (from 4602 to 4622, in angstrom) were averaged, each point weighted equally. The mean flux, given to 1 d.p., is 22.5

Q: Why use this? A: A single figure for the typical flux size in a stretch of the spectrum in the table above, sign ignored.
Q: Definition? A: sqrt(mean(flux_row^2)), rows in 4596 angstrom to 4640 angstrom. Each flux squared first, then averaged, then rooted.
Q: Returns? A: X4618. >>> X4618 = 22.2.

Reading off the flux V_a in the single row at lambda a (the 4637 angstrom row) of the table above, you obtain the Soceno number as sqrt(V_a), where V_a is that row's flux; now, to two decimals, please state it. 4.63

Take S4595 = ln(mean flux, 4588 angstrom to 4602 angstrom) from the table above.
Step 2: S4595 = 3.06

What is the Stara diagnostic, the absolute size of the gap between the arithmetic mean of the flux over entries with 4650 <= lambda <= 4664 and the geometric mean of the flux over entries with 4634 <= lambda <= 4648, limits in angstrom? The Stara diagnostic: 0.62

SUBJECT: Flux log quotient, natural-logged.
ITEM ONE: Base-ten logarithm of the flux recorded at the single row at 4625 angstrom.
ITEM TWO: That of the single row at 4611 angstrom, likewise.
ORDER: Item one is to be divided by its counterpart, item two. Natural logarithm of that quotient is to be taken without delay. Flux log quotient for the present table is -0.013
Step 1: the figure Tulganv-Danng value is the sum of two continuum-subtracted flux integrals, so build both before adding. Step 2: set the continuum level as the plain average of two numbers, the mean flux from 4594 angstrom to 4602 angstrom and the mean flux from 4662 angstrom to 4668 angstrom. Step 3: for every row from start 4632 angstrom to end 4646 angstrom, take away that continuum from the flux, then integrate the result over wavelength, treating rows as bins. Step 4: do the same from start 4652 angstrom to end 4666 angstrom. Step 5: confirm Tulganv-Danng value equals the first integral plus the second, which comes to 11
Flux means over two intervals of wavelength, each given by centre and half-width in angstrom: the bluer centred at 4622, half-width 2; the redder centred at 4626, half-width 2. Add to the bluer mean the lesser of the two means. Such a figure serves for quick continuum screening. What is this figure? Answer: 44.7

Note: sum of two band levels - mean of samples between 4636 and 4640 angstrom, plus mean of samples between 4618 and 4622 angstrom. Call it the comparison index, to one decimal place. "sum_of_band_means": 44.0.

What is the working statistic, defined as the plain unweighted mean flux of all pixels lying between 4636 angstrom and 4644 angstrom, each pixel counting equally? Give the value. 21.0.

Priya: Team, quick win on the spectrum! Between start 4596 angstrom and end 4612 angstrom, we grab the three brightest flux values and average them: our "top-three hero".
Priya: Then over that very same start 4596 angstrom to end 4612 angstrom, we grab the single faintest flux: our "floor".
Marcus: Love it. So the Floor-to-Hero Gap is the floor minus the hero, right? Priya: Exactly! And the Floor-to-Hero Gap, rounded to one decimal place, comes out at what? -1.6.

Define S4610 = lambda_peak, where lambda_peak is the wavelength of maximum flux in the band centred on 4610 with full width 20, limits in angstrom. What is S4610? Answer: 4615 angstrom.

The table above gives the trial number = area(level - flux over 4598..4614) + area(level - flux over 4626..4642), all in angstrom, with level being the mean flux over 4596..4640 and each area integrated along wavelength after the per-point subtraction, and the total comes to 8.3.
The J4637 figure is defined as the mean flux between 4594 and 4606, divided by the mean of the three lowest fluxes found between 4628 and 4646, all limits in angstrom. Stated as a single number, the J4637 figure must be 1.01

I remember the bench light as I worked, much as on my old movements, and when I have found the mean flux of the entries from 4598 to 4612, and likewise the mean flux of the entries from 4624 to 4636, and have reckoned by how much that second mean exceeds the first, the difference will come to 1.0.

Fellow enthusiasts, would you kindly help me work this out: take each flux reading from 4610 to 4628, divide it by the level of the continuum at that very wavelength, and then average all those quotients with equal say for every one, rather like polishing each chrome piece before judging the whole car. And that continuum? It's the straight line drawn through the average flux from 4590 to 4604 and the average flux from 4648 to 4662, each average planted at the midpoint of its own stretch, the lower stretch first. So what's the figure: 1.07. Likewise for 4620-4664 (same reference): 1.01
